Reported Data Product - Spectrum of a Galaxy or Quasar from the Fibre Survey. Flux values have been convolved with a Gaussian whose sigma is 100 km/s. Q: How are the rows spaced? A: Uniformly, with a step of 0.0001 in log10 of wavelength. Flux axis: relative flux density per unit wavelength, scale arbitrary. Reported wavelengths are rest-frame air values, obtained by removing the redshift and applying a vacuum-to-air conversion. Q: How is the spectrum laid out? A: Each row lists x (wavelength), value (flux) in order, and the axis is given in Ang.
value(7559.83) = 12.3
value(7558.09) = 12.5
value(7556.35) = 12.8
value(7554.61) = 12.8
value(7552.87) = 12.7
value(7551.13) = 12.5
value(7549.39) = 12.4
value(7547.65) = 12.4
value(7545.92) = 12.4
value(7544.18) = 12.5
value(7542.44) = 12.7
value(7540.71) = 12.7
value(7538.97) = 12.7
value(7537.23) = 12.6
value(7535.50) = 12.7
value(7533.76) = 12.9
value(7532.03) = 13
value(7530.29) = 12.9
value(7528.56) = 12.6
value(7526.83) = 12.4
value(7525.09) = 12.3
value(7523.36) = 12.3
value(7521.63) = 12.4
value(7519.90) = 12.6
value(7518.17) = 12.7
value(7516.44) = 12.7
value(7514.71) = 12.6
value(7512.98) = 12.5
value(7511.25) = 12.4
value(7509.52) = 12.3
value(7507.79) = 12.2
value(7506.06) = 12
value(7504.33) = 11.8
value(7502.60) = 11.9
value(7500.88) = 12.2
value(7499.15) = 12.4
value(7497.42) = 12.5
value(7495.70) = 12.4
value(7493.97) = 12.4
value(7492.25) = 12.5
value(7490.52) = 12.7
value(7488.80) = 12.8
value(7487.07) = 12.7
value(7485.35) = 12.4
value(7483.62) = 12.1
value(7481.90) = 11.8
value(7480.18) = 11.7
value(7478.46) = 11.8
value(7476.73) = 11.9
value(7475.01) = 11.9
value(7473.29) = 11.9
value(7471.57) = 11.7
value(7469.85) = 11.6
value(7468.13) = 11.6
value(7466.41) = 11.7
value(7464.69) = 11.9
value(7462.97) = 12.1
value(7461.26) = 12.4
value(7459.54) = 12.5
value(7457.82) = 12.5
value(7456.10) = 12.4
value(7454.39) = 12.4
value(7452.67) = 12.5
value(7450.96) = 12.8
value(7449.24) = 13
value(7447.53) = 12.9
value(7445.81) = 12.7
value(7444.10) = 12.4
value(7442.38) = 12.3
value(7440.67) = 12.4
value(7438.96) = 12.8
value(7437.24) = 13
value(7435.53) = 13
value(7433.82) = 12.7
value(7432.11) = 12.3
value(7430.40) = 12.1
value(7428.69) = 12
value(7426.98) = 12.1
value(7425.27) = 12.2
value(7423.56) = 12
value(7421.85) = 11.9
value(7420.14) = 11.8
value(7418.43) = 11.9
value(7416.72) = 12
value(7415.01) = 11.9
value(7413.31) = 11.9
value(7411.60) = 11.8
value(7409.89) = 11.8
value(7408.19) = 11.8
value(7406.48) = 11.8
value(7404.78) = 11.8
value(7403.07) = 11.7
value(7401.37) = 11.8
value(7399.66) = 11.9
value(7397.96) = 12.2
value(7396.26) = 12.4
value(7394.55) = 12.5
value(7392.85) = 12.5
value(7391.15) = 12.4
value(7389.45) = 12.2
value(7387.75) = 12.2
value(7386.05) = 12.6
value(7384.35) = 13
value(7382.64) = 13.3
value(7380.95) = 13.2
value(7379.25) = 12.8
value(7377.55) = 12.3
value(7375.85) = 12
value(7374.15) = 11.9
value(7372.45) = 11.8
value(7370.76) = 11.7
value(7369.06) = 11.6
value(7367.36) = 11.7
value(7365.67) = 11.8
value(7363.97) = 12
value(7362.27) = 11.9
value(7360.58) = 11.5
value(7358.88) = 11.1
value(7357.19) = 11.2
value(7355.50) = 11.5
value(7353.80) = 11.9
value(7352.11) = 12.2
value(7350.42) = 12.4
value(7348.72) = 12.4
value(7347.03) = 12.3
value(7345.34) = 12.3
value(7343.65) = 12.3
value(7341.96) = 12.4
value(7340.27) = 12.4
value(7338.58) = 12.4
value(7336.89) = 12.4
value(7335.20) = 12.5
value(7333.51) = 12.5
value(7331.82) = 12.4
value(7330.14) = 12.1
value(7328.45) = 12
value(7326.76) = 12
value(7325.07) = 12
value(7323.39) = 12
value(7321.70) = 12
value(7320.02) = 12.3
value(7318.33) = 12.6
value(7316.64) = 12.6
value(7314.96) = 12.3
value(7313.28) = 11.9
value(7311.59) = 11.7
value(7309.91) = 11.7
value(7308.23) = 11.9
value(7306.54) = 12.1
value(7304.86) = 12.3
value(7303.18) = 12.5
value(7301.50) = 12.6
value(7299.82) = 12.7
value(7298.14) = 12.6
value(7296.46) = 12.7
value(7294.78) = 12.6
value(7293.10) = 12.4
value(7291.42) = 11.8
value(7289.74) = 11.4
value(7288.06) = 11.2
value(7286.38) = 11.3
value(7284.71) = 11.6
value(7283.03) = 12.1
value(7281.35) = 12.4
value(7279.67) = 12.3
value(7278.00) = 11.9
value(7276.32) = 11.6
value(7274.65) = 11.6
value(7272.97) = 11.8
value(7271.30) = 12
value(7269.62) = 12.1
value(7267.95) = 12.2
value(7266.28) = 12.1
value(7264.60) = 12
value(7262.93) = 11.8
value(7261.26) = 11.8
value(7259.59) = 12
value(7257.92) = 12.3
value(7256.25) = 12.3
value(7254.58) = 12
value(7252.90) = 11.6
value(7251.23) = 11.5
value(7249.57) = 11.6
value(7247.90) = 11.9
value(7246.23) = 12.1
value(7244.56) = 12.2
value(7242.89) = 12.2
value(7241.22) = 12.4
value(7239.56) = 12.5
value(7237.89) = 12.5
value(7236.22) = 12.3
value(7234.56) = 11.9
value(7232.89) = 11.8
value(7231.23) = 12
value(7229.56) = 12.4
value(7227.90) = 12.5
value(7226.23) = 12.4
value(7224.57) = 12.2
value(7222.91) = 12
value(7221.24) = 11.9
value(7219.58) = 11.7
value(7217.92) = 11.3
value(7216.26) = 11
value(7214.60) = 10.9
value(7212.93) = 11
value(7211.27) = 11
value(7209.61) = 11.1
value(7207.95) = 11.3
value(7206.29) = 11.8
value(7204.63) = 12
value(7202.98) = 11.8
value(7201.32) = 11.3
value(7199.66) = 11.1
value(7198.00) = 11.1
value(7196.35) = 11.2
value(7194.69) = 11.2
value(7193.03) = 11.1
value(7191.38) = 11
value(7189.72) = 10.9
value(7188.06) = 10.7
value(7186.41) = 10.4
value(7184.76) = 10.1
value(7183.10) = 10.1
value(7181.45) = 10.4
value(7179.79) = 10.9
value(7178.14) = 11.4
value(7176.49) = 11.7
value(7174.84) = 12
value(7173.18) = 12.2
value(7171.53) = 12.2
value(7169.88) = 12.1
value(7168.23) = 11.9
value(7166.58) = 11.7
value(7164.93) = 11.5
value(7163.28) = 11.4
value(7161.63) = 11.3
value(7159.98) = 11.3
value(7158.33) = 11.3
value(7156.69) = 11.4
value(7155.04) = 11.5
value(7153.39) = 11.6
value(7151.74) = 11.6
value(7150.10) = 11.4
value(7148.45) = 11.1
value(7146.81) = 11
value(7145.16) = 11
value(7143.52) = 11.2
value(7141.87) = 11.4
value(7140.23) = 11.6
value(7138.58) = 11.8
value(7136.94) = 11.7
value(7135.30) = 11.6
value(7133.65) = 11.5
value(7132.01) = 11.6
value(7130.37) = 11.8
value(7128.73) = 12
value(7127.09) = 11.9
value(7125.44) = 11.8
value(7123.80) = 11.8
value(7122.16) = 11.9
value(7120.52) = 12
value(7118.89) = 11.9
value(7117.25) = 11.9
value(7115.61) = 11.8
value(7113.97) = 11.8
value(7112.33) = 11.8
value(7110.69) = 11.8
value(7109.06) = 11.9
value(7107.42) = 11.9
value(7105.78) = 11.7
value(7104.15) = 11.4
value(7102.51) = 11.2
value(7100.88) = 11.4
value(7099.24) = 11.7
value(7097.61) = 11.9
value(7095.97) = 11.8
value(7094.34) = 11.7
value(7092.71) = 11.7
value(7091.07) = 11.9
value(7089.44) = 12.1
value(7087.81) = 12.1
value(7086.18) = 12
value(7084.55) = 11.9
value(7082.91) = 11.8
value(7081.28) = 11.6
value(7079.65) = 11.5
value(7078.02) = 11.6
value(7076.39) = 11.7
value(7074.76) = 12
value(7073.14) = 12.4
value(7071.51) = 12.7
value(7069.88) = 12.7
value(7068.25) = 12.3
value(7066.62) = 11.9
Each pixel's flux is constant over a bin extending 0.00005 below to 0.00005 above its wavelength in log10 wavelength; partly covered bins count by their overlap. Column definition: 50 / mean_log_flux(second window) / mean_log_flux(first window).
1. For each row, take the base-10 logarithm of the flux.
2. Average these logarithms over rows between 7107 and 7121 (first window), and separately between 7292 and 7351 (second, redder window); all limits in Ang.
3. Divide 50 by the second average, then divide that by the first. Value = 42.7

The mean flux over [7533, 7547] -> 12.6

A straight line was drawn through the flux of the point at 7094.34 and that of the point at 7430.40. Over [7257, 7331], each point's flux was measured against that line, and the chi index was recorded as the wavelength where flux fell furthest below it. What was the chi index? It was 7288.06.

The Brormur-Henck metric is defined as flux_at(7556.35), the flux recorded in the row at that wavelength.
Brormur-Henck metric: 12.8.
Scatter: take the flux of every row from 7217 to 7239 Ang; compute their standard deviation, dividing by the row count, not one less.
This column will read 0.34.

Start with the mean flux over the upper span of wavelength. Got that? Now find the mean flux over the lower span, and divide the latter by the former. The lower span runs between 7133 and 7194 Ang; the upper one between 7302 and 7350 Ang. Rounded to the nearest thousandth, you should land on 0.926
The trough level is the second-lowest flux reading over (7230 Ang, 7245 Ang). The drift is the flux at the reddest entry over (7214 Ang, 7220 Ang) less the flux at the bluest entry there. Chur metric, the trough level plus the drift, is 12.7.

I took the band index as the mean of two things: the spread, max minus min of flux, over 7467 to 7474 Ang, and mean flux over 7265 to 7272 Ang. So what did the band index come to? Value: 6.2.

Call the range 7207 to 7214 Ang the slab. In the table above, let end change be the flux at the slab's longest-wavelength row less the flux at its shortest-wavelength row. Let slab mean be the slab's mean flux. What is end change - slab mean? -11.4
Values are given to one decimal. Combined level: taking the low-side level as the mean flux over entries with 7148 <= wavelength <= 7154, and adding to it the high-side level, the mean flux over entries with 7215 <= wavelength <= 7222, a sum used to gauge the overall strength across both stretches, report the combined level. 22.9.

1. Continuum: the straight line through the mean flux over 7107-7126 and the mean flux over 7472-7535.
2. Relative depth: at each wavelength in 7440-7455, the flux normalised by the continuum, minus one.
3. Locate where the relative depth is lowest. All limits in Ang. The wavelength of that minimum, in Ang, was 7442.38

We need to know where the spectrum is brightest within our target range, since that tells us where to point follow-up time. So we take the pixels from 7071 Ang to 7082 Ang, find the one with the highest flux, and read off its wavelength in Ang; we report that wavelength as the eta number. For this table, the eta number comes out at 7071.51 Ang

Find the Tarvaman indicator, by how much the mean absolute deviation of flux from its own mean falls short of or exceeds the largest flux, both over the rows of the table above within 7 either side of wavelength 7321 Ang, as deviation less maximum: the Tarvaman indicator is -12.4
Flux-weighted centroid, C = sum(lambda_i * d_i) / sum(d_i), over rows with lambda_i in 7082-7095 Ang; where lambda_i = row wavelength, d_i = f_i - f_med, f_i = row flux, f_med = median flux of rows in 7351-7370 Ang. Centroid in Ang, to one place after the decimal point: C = 7087.6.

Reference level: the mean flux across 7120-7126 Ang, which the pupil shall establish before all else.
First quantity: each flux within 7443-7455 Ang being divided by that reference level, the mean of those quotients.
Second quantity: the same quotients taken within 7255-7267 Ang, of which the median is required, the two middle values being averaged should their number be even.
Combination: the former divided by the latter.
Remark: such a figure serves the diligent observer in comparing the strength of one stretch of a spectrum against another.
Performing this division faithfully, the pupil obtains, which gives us 1.06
